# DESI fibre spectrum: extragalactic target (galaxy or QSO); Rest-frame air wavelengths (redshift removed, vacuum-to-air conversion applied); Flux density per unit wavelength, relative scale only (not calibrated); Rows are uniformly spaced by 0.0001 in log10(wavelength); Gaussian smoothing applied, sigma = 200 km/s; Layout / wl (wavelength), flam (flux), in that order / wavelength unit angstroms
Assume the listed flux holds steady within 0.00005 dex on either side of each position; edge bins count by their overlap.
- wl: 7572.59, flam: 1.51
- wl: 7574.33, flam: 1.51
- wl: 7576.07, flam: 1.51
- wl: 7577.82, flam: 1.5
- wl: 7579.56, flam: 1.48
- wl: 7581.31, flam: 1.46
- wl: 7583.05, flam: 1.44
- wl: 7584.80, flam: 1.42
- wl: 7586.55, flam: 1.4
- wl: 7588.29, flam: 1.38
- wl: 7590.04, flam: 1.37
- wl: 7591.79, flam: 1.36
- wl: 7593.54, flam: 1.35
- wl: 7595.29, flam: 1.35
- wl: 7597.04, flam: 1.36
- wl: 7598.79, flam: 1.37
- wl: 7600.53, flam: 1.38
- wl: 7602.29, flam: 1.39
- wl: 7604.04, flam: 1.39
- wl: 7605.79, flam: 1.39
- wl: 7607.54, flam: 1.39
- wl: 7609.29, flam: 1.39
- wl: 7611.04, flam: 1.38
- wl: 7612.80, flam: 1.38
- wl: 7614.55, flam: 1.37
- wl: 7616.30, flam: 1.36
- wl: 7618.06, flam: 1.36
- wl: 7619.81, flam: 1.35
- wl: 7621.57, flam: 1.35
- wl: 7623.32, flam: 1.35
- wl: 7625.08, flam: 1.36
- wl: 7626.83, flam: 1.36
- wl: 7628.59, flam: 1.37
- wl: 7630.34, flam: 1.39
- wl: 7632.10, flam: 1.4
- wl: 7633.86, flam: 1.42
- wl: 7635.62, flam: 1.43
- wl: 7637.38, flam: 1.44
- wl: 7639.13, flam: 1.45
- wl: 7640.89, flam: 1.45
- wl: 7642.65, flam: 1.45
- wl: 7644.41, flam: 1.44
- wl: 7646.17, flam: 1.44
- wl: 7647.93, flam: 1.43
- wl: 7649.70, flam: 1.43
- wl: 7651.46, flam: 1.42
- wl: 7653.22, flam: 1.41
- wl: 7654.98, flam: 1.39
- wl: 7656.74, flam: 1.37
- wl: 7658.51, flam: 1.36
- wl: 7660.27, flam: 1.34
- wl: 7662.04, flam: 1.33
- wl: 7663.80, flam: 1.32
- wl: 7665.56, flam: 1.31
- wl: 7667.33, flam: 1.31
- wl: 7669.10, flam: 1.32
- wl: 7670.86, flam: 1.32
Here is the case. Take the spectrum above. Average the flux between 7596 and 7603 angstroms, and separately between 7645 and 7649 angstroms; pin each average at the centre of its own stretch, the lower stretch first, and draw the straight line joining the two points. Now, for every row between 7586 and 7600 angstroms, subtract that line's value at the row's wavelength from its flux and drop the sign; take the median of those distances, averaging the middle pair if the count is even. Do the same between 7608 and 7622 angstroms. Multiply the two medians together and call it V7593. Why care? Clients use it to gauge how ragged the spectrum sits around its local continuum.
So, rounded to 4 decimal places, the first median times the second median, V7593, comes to 0.0004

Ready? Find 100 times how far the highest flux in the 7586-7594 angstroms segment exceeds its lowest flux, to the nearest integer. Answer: 5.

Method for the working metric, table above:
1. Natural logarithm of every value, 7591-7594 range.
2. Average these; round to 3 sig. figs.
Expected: 0.304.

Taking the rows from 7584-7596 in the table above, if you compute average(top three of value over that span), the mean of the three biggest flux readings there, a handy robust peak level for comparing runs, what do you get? 1.40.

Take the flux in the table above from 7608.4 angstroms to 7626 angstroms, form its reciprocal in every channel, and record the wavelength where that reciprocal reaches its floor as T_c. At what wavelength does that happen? 7609.29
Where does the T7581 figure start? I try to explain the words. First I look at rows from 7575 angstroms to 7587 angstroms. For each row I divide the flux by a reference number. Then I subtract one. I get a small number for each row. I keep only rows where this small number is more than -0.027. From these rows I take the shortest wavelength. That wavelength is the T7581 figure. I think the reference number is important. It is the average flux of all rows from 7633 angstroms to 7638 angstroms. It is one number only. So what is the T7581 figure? 7576.07 angstroms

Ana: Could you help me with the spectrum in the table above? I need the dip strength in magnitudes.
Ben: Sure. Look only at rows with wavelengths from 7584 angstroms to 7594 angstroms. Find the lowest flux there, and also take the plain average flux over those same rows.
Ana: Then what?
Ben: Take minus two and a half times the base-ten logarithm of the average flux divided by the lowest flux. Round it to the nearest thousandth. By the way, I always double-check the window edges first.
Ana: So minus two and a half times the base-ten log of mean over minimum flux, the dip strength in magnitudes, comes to -0.024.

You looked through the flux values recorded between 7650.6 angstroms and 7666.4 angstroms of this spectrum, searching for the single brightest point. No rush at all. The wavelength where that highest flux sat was 7651.46 angstroms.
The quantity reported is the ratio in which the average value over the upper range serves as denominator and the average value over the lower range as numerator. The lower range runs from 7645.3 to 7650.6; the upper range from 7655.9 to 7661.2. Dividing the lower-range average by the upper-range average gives 1.06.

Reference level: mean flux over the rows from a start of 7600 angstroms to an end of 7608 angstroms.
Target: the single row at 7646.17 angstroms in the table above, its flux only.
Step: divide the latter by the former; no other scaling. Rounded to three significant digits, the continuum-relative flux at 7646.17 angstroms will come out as 1.04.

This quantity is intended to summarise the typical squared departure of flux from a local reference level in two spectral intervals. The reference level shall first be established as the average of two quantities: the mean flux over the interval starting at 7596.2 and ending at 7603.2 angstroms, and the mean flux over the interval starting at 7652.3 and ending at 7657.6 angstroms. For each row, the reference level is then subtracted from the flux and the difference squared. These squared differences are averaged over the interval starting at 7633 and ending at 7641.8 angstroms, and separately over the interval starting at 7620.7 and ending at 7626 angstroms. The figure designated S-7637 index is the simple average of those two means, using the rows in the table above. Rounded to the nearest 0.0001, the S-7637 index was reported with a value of 0.0020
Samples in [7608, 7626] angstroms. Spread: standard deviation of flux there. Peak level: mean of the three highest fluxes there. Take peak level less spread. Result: 1.37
